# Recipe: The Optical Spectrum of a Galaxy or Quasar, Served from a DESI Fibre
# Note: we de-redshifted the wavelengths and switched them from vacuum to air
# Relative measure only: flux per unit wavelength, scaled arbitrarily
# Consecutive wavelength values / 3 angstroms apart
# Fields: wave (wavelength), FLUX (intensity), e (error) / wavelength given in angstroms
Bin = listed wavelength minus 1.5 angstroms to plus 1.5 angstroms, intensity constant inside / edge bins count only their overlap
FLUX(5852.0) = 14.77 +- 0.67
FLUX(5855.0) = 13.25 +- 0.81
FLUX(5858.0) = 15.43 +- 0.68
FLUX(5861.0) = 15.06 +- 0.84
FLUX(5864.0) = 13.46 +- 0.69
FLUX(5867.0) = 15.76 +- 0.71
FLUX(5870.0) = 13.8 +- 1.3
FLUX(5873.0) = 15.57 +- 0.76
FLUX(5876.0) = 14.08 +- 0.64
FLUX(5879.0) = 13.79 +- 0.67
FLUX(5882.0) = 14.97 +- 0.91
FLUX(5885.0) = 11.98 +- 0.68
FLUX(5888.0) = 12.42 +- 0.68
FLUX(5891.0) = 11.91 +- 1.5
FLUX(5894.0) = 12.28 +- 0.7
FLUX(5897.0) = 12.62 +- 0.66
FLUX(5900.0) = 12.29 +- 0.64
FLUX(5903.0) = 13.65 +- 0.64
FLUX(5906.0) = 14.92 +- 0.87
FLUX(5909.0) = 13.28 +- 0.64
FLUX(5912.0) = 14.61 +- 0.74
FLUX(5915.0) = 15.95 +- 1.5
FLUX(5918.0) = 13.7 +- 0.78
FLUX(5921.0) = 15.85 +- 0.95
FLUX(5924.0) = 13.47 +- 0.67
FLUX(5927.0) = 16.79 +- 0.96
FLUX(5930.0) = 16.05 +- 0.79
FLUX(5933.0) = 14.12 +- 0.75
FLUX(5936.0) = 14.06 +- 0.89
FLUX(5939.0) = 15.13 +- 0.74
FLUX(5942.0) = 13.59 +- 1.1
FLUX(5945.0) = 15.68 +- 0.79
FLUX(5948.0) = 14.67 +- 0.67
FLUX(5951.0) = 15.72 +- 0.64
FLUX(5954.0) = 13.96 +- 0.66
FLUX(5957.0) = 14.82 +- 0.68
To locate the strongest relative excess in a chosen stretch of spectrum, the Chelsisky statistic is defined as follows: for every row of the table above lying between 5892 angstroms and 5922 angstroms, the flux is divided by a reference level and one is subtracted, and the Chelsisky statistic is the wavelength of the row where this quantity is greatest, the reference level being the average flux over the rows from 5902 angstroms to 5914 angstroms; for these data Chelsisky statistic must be 5915.0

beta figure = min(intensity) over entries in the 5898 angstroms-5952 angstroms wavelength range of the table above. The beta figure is 12.29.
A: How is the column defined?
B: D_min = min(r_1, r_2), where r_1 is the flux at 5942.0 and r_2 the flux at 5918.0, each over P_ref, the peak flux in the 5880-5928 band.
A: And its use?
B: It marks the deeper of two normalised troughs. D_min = 0.809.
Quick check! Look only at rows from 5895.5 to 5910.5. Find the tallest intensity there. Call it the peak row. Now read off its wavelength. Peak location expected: 5906.0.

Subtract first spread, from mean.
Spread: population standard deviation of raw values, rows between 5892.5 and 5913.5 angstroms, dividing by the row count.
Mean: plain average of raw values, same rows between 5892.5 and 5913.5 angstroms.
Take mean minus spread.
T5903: 12.4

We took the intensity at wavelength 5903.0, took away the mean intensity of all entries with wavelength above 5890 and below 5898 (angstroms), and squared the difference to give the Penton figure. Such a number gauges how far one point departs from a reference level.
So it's 1.9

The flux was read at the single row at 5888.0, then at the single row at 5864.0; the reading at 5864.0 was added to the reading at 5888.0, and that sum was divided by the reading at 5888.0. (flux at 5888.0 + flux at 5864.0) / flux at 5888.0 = 2.08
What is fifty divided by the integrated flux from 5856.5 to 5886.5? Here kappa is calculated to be 0.116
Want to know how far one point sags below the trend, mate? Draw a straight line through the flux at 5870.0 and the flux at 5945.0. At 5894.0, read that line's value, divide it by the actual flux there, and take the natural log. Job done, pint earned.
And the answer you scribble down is 0.159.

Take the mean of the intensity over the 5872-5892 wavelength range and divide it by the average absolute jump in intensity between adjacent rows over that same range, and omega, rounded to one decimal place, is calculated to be 11.8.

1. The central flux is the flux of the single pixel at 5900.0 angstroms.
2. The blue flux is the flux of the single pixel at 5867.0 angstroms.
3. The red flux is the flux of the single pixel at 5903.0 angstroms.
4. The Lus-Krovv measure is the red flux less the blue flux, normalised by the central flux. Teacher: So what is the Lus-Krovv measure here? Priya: -0.17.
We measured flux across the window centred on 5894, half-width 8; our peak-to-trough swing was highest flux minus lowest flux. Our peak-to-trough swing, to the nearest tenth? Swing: 0.7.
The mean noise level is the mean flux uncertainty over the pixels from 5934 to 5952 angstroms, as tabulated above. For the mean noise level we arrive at 0.81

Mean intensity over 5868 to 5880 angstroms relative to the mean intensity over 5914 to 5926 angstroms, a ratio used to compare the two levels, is 0.97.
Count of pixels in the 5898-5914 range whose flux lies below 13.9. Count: 3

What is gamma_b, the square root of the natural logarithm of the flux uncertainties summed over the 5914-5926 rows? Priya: 1.167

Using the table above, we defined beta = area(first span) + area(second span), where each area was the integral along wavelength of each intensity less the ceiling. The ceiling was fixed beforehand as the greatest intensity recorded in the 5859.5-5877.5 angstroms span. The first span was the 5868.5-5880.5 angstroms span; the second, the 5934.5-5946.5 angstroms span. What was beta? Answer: -31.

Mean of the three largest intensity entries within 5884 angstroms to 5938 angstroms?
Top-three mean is 16.3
